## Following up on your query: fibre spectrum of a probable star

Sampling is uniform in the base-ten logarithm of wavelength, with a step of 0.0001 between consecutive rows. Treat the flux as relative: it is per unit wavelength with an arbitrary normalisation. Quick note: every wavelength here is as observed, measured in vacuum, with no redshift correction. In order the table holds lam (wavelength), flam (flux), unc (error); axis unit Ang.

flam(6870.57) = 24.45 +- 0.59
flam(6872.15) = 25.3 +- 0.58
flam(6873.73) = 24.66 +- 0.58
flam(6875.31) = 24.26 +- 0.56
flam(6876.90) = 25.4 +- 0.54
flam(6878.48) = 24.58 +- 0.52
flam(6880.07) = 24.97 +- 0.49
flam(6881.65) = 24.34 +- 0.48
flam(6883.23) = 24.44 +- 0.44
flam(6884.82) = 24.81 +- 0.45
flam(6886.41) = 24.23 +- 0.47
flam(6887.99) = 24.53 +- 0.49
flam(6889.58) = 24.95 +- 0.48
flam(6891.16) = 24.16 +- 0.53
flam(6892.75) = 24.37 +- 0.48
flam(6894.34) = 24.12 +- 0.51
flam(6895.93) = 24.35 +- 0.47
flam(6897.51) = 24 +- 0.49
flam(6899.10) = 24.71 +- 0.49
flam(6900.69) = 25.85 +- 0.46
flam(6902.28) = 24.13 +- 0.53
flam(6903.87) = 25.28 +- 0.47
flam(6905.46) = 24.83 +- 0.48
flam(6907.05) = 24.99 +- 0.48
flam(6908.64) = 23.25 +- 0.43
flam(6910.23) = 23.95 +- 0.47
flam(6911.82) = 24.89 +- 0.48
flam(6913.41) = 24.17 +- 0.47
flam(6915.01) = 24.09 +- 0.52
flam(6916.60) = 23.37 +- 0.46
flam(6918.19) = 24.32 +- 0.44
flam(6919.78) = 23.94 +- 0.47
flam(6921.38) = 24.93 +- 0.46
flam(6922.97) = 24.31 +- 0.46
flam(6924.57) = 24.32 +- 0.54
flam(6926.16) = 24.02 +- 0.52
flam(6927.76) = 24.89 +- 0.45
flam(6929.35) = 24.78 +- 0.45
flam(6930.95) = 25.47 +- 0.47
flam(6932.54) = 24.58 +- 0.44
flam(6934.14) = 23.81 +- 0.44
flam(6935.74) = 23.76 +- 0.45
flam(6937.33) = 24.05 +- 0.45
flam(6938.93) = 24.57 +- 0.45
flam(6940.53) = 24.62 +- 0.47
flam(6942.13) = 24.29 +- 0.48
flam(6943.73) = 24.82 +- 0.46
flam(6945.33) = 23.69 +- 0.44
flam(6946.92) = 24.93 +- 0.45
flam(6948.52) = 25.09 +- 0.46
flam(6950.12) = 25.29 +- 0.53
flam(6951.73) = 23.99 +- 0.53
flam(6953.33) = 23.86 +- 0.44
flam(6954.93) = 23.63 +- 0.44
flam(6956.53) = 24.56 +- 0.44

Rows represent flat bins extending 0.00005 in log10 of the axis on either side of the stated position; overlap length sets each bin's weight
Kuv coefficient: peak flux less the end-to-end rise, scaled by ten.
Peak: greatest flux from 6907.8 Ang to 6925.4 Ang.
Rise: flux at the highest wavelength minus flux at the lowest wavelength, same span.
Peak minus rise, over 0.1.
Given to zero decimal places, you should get 239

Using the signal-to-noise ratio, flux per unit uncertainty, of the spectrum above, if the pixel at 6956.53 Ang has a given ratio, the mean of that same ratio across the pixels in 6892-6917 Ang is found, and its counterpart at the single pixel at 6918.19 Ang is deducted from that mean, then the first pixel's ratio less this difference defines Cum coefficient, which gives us 60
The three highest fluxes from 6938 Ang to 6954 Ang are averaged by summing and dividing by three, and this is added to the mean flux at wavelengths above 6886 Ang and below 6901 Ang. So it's 49.6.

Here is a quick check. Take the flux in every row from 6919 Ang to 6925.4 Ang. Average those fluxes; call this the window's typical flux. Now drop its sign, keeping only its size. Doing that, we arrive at 24.4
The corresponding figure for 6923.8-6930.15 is 24.5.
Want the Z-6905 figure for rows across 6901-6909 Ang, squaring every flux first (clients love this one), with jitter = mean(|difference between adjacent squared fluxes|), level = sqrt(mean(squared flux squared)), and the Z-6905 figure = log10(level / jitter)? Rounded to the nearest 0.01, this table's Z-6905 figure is 1.15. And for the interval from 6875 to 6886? 1.33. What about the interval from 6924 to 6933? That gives 1.33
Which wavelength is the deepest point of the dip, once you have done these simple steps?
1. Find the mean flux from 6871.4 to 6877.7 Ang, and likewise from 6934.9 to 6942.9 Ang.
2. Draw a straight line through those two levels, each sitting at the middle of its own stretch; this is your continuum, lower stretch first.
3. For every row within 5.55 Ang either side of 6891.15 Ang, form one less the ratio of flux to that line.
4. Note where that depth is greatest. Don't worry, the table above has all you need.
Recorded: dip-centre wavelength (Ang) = 6894.34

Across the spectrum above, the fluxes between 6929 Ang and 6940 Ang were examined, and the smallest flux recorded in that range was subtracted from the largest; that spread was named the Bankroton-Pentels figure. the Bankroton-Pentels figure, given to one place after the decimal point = 1.7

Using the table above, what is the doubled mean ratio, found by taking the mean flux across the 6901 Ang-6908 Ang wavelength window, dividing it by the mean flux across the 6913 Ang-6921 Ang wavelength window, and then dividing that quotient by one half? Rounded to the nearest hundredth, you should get 2.07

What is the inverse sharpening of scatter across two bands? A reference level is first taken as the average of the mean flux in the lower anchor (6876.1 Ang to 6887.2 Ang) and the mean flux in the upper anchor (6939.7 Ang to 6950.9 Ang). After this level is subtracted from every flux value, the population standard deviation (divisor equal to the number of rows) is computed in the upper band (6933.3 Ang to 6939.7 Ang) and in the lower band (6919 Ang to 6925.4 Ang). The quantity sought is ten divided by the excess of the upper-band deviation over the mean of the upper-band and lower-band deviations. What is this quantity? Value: -585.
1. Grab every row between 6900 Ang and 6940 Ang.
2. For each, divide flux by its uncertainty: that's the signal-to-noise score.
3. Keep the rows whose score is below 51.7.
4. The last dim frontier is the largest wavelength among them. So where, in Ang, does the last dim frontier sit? 6926.16 Ang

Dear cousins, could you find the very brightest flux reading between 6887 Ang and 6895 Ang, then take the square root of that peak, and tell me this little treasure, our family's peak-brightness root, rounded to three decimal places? 4.995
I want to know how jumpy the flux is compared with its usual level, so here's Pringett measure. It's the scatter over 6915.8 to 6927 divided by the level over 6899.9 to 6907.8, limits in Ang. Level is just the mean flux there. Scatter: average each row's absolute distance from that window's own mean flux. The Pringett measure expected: 0.014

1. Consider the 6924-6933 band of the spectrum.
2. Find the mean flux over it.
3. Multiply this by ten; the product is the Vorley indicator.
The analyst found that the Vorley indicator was 247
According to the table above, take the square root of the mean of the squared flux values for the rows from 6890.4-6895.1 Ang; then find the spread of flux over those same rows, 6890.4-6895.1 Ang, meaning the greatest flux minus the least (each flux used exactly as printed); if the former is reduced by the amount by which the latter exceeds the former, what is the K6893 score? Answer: 48.2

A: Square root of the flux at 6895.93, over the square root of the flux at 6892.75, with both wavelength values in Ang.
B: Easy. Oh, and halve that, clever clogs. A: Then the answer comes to 0.500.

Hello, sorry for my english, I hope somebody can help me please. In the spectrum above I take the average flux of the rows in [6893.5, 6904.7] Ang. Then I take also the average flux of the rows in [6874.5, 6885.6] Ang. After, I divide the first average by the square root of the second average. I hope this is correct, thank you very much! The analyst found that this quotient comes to 4.96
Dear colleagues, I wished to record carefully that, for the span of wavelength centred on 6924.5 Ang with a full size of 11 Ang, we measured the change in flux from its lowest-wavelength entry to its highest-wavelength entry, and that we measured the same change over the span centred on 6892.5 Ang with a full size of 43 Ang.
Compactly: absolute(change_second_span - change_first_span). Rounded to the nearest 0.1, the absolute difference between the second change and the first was 2.0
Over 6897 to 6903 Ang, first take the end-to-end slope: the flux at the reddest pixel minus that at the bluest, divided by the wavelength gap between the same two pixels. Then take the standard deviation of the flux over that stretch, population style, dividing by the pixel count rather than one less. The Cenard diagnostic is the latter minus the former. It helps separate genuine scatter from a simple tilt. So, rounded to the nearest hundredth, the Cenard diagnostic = 0.70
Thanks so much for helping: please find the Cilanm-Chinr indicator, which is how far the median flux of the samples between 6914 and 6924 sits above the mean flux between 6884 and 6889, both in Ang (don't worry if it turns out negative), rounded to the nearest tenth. -0.3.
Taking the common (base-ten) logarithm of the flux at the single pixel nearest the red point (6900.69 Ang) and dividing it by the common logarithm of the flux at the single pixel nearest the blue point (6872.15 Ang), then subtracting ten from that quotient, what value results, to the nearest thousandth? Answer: -8.993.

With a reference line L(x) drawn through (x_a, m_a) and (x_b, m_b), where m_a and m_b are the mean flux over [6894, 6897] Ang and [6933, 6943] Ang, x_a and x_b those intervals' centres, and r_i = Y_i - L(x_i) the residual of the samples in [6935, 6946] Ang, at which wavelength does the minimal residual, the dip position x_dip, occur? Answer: 6945.33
